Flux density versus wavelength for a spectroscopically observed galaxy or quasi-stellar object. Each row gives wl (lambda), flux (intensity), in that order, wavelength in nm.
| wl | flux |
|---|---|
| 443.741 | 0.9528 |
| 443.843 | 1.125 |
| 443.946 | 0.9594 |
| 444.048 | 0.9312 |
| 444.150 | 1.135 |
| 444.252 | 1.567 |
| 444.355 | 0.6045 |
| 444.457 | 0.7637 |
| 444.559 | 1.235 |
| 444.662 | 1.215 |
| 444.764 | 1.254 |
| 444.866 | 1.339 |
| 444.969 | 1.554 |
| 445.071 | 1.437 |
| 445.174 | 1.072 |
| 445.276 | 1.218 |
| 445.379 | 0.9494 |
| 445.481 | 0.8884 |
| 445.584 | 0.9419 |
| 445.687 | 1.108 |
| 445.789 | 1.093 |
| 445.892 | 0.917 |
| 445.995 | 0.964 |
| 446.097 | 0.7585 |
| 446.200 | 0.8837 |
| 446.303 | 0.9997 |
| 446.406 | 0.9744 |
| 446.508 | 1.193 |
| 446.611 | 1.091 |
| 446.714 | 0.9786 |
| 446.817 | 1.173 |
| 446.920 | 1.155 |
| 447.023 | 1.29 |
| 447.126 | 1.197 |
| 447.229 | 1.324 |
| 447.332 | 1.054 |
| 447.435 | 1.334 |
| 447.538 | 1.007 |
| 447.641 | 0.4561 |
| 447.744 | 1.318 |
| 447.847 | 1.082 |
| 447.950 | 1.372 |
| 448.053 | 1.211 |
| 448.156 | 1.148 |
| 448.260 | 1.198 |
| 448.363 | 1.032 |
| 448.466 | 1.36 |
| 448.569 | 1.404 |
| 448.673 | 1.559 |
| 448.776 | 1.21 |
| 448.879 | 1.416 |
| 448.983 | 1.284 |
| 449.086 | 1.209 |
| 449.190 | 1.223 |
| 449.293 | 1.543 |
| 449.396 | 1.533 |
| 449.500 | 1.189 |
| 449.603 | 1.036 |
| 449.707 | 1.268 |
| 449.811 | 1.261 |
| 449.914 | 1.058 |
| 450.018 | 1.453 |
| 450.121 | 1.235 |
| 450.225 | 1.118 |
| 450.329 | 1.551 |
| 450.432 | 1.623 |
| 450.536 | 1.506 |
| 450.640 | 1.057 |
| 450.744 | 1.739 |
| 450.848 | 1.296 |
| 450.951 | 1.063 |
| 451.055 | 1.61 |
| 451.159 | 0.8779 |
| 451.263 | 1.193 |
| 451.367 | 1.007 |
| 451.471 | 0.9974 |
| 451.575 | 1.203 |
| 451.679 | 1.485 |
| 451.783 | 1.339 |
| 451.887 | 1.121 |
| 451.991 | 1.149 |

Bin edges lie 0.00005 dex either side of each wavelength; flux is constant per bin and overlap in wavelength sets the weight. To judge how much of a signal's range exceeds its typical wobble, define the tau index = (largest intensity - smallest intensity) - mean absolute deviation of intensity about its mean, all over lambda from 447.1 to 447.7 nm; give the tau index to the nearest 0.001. 0.655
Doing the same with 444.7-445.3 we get 0.351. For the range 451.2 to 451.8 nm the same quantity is 0.349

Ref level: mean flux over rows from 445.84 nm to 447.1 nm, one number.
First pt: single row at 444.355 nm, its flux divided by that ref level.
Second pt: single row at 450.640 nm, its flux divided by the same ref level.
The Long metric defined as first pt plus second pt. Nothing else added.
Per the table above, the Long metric 1.61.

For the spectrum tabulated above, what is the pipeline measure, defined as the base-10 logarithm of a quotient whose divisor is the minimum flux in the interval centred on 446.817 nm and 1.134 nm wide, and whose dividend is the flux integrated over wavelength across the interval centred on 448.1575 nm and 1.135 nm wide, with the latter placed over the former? 0.14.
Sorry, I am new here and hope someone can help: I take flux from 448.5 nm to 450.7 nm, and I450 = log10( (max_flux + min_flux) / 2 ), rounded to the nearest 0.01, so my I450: 0.12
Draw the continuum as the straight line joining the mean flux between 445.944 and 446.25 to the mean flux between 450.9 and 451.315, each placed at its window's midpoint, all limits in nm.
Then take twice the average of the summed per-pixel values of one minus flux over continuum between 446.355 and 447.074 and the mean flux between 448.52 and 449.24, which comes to -0.3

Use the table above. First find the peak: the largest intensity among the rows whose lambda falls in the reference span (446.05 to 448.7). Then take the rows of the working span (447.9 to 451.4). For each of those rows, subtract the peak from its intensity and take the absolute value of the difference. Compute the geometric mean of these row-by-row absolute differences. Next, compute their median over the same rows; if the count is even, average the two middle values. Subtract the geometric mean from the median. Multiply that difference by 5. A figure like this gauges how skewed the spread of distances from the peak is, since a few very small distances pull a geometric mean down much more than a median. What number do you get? 1.6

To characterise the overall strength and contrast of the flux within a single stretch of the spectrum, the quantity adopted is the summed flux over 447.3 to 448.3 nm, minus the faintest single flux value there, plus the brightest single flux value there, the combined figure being 12.1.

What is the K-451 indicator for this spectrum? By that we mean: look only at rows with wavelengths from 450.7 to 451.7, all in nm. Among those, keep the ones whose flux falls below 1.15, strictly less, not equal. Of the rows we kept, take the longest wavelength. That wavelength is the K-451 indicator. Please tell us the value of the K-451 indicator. 451.471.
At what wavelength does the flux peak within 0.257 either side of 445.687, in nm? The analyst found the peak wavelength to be 445.687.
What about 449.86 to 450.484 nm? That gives 450.432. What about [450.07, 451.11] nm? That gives 450.744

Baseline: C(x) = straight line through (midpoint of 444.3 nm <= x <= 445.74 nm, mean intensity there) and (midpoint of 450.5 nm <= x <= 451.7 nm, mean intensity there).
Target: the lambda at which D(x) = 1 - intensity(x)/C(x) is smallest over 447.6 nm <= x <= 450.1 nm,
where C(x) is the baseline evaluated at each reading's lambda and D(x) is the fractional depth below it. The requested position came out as 448.673 nm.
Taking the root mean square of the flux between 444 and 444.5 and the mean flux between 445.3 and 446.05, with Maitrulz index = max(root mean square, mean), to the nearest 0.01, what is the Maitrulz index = 1.05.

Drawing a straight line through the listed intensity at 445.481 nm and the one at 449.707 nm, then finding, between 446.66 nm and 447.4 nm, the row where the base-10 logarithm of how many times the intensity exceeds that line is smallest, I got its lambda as 446.714 nm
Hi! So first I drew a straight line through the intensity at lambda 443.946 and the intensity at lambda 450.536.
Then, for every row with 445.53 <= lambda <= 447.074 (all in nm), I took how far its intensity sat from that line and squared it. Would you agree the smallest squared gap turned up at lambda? 445.687 nm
